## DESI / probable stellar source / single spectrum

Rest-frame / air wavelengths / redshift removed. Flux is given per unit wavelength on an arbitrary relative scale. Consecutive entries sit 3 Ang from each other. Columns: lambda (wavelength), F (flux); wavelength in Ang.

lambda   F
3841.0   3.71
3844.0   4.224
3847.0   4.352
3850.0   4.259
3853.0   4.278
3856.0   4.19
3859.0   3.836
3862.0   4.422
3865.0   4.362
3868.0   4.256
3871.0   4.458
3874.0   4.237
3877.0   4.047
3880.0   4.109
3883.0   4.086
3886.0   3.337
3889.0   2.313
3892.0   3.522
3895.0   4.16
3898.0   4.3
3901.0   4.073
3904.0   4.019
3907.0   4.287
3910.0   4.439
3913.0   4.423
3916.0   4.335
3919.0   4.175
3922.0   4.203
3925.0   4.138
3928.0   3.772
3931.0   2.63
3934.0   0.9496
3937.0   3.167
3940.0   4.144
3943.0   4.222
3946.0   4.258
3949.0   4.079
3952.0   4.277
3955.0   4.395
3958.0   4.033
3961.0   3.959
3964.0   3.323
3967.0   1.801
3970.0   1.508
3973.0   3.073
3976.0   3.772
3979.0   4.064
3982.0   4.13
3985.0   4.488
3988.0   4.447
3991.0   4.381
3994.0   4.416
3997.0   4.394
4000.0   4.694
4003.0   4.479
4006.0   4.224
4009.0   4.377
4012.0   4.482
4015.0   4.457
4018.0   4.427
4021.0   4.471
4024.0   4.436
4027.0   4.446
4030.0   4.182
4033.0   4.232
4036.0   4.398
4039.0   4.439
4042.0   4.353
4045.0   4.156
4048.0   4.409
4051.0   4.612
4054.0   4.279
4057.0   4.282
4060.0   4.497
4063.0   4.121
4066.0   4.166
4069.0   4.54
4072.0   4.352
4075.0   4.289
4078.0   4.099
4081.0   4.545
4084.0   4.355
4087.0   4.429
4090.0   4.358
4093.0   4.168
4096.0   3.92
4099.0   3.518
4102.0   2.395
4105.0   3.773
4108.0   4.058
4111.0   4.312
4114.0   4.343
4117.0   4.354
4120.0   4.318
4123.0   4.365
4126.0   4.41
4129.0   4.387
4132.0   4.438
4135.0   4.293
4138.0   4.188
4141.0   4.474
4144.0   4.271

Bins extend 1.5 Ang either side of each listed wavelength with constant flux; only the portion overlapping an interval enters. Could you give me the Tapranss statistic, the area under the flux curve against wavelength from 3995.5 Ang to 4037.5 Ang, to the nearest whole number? 185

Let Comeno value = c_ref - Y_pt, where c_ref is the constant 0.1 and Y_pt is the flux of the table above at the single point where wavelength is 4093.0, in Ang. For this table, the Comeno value -4.07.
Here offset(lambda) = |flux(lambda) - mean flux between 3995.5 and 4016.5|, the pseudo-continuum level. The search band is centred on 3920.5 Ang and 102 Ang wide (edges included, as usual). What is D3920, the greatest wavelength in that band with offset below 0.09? 3955.0 Ang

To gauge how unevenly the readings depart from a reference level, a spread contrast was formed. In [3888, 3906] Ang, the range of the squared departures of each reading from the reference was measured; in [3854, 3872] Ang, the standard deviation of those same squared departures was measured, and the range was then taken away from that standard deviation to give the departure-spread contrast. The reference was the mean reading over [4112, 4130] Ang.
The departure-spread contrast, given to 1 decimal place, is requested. -4.1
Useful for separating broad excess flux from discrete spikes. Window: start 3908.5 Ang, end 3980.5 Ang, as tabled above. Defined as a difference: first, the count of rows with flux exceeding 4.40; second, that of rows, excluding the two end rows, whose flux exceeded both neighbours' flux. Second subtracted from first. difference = -1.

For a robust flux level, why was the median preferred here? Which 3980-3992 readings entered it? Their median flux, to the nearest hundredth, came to 4.41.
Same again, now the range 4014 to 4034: 4.44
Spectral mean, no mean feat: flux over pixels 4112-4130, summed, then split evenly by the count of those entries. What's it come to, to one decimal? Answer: 4.4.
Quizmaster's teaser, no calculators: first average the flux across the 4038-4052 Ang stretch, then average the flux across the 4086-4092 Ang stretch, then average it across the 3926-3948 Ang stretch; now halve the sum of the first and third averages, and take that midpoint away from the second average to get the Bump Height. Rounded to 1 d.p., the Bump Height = 0.5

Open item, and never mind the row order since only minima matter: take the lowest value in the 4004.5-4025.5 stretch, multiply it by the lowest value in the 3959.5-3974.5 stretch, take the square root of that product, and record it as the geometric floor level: 2.5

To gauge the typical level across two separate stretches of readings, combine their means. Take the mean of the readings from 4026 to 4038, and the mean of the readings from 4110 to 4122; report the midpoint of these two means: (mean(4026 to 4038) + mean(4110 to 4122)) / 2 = 4.32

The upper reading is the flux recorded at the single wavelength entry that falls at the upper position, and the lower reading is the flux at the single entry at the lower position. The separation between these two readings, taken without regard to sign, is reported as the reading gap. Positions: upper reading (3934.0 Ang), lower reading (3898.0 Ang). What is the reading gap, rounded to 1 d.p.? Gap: 3.4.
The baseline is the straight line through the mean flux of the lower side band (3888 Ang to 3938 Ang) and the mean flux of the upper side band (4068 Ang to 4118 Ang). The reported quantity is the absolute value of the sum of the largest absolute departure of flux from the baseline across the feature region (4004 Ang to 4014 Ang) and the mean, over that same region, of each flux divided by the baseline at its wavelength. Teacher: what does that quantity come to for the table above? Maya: 1.67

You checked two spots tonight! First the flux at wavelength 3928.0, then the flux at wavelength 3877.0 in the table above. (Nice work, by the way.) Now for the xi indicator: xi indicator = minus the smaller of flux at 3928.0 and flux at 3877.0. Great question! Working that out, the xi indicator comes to -3.77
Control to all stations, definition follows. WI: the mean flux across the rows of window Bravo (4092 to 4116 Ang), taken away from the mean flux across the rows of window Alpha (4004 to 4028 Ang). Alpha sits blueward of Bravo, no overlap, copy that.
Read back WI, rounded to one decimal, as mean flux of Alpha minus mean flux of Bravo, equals 0.6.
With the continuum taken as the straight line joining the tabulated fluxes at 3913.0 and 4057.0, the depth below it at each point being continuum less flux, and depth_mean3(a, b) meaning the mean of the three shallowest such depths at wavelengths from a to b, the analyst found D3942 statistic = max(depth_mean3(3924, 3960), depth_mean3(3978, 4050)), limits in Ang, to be 0.08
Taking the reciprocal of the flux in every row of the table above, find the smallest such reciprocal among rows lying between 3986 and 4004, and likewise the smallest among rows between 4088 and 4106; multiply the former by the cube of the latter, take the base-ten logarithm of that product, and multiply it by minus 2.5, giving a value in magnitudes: 6.47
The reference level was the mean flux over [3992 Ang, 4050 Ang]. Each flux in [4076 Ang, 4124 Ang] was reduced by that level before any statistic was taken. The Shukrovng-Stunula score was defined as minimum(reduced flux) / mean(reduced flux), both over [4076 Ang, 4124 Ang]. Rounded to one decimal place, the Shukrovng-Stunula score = 6.4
